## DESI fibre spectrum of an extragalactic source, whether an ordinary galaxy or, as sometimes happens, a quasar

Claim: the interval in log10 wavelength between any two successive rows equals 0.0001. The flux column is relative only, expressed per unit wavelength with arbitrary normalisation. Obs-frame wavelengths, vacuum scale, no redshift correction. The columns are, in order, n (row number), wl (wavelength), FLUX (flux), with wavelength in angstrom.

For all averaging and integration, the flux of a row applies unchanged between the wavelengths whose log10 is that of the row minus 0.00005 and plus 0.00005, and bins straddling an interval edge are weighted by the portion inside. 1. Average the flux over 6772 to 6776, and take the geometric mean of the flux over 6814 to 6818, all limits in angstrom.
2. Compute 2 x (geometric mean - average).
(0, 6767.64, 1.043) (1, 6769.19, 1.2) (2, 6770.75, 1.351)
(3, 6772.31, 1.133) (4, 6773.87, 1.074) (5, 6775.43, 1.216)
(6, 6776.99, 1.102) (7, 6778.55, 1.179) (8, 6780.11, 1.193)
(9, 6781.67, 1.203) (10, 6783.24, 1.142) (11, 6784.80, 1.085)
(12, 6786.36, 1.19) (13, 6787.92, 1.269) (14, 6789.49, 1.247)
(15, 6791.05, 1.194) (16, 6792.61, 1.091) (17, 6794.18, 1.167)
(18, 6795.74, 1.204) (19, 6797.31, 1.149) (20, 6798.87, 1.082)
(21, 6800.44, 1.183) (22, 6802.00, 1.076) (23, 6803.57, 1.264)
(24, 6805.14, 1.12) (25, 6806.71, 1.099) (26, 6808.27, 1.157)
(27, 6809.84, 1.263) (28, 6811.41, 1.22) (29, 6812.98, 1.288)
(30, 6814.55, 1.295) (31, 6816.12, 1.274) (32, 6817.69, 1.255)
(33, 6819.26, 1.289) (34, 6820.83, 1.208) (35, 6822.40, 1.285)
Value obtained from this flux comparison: 0.27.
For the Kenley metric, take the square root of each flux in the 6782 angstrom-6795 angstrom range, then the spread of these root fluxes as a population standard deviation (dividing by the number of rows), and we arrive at 0.029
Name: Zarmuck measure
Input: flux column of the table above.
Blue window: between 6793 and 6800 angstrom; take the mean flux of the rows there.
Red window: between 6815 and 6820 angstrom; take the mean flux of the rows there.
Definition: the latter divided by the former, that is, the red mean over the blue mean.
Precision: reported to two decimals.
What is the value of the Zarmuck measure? 1.11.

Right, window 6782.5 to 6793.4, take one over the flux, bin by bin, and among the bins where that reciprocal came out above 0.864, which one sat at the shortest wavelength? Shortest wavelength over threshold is 6783.24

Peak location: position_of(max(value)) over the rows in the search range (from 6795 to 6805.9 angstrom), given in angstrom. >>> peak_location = 6803.57 angstrom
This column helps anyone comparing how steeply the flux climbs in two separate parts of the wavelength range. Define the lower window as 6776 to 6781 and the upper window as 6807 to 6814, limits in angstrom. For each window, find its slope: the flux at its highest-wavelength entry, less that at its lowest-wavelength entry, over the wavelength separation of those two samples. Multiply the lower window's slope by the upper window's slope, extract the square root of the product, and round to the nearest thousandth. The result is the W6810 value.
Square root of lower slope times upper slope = 0.028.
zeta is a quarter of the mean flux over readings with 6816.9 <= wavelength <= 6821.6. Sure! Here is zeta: 0.313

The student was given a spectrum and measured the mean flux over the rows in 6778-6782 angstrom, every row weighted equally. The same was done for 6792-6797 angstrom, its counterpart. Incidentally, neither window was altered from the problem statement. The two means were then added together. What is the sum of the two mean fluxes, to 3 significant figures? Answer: 2.35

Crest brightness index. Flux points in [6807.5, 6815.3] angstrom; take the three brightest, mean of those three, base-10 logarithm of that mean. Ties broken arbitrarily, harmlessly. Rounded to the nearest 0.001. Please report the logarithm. 0.108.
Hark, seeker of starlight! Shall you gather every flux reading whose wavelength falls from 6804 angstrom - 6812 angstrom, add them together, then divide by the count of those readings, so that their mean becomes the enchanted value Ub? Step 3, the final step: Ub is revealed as 1.17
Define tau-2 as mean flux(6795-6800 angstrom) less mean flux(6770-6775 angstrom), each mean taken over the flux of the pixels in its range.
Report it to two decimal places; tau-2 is -0.04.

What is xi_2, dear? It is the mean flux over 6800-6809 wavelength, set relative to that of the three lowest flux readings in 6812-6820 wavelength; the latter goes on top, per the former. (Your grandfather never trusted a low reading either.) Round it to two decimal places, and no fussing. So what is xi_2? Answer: 1.11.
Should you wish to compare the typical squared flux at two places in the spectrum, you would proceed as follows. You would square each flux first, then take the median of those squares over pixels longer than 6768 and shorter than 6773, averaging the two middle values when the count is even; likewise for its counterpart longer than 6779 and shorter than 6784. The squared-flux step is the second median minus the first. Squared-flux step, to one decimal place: 0.0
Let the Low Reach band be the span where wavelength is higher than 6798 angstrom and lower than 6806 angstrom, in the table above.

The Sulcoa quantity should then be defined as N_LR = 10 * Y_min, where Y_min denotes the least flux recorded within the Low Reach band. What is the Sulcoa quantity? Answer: 10.8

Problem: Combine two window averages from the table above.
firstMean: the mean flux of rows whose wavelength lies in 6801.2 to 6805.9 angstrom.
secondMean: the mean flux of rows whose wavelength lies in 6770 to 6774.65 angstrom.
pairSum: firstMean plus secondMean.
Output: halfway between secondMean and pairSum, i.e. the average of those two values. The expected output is 1.76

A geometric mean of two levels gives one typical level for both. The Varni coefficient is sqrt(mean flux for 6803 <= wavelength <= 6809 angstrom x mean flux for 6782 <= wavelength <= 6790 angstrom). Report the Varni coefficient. 1.17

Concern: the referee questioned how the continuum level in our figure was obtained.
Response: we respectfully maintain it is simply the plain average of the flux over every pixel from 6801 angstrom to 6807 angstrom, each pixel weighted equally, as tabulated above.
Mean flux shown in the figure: 1.14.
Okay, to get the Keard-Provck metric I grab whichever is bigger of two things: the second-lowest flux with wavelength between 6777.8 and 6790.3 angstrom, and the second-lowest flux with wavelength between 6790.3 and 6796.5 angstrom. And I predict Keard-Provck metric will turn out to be 1.17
